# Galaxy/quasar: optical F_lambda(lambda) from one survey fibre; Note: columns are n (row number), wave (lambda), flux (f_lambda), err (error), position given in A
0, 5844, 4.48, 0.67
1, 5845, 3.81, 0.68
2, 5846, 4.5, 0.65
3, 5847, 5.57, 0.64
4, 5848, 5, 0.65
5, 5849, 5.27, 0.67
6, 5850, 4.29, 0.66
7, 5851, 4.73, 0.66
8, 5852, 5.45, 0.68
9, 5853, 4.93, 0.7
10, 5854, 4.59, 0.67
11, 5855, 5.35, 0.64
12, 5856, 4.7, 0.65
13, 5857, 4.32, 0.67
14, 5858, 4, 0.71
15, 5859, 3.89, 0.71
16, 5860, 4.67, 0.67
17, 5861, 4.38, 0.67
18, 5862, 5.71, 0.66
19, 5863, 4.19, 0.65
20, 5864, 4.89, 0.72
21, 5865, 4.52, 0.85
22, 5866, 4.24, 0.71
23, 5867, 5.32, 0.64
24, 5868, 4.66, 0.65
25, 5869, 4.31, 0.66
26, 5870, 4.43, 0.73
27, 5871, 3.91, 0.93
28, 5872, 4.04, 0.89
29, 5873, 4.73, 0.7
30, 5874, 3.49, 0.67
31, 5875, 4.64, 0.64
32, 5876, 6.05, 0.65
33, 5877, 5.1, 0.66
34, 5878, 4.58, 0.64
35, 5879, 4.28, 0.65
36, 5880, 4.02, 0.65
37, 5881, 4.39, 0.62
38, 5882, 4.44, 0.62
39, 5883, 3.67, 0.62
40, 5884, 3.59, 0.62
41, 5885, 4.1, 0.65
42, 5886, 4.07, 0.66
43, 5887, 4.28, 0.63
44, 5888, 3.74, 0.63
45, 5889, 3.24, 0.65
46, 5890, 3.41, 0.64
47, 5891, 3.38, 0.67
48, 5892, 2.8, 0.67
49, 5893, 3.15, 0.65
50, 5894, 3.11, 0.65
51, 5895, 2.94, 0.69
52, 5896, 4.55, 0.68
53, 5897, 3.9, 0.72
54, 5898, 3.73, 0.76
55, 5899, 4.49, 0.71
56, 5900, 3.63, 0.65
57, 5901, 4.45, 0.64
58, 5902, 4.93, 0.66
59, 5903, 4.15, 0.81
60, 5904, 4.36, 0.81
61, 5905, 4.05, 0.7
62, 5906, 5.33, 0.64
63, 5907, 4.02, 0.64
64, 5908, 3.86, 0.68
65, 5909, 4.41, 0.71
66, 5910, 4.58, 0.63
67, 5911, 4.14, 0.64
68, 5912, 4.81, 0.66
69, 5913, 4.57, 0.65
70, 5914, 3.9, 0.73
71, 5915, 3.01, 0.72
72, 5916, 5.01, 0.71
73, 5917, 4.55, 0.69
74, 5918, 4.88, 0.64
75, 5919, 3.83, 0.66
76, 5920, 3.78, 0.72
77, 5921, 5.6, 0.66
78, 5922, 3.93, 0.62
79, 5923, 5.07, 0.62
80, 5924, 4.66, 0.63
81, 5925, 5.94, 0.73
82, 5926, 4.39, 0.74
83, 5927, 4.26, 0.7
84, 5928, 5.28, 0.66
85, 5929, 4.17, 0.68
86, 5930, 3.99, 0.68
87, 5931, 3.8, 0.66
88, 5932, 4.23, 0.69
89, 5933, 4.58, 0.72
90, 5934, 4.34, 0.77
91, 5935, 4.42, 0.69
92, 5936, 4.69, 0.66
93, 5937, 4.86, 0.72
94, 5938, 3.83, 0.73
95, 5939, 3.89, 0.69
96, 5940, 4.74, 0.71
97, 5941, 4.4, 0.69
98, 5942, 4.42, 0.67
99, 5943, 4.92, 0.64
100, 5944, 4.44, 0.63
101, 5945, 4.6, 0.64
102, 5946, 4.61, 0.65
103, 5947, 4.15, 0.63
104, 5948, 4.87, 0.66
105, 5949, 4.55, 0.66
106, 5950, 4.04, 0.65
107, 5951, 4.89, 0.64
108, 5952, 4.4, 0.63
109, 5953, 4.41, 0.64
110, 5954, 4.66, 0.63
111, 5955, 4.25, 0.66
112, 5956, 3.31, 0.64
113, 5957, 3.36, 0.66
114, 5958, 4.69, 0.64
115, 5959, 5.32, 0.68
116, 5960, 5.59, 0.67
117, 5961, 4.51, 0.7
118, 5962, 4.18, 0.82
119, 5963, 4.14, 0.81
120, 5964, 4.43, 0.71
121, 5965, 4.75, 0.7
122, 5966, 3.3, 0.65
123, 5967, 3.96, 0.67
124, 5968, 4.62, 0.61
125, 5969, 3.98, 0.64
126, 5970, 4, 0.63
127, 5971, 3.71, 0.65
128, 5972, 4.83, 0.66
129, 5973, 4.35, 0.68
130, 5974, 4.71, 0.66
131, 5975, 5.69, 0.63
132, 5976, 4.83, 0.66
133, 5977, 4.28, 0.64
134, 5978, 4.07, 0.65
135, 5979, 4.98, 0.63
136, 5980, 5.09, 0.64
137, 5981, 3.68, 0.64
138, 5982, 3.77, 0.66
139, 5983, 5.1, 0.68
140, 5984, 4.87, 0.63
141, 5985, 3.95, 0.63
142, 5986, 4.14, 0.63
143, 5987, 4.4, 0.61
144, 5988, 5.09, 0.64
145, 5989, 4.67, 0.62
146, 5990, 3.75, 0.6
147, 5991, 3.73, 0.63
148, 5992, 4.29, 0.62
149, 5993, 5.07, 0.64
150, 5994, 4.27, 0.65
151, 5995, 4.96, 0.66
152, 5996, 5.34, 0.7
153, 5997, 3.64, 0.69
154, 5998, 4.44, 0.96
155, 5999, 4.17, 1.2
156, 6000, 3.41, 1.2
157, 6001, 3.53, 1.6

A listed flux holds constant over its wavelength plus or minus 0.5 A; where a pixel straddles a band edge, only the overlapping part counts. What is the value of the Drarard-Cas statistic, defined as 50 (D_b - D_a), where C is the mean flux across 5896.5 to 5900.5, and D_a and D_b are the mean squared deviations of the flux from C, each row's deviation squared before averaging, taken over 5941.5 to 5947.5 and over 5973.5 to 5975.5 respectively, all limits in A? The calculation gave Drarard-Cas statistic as 72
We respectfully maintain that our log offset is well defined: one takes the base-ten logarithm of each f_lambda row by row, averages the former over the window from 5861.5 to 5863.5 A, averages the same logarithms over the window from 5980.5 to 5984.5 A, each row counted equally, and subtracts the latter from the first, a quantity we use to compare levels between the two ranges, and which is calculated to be 0.055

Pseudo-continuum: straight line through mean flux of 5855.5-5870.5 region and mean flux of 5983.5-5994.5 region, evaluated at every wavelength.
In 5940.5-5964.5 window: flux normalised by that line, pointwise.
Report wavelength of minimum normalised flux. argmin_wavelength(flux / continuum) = 5956 A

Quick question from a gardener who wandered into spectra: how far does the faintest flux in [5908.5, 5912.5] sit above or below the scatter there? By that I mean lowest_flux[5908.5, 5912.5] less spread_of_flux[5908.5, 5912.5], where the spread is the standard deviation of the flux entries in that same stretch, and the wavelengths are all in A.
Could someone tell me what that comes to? 3.9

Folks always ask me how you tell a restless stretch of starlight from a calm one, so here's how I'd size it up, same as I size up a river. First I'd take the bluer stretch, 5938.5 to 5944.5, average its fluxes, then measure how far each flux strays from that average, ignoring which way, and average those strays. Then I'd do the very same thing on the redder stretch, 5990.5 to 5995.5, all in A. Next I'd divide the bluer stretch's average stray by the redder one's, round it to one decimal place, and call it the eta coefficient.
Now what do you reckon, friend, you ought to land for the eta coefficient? 0.5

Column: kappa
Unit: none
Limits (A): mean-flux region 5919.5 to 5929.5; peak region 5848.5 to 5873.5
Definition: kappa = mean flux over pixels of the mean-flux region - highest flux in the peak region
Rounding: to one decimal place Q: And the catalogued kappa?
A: -1.0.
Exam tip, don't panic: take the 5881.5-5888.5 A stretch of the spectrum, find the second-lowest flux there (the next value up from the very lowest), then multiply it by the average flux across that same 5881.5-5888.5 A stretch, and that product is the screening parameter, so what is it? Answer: 14.6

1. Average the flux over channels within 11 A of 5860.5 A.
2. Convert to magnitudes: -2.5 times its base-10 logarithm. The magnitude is -1.66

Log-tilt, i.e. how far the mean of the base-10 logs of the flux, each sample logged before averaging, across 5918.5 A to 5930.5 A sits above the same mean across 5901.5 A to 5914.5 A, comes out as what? 0.01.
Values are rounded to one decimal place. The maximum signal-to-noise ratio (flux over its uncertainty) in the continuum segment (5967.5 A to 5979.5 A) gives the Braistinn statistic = 9.0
